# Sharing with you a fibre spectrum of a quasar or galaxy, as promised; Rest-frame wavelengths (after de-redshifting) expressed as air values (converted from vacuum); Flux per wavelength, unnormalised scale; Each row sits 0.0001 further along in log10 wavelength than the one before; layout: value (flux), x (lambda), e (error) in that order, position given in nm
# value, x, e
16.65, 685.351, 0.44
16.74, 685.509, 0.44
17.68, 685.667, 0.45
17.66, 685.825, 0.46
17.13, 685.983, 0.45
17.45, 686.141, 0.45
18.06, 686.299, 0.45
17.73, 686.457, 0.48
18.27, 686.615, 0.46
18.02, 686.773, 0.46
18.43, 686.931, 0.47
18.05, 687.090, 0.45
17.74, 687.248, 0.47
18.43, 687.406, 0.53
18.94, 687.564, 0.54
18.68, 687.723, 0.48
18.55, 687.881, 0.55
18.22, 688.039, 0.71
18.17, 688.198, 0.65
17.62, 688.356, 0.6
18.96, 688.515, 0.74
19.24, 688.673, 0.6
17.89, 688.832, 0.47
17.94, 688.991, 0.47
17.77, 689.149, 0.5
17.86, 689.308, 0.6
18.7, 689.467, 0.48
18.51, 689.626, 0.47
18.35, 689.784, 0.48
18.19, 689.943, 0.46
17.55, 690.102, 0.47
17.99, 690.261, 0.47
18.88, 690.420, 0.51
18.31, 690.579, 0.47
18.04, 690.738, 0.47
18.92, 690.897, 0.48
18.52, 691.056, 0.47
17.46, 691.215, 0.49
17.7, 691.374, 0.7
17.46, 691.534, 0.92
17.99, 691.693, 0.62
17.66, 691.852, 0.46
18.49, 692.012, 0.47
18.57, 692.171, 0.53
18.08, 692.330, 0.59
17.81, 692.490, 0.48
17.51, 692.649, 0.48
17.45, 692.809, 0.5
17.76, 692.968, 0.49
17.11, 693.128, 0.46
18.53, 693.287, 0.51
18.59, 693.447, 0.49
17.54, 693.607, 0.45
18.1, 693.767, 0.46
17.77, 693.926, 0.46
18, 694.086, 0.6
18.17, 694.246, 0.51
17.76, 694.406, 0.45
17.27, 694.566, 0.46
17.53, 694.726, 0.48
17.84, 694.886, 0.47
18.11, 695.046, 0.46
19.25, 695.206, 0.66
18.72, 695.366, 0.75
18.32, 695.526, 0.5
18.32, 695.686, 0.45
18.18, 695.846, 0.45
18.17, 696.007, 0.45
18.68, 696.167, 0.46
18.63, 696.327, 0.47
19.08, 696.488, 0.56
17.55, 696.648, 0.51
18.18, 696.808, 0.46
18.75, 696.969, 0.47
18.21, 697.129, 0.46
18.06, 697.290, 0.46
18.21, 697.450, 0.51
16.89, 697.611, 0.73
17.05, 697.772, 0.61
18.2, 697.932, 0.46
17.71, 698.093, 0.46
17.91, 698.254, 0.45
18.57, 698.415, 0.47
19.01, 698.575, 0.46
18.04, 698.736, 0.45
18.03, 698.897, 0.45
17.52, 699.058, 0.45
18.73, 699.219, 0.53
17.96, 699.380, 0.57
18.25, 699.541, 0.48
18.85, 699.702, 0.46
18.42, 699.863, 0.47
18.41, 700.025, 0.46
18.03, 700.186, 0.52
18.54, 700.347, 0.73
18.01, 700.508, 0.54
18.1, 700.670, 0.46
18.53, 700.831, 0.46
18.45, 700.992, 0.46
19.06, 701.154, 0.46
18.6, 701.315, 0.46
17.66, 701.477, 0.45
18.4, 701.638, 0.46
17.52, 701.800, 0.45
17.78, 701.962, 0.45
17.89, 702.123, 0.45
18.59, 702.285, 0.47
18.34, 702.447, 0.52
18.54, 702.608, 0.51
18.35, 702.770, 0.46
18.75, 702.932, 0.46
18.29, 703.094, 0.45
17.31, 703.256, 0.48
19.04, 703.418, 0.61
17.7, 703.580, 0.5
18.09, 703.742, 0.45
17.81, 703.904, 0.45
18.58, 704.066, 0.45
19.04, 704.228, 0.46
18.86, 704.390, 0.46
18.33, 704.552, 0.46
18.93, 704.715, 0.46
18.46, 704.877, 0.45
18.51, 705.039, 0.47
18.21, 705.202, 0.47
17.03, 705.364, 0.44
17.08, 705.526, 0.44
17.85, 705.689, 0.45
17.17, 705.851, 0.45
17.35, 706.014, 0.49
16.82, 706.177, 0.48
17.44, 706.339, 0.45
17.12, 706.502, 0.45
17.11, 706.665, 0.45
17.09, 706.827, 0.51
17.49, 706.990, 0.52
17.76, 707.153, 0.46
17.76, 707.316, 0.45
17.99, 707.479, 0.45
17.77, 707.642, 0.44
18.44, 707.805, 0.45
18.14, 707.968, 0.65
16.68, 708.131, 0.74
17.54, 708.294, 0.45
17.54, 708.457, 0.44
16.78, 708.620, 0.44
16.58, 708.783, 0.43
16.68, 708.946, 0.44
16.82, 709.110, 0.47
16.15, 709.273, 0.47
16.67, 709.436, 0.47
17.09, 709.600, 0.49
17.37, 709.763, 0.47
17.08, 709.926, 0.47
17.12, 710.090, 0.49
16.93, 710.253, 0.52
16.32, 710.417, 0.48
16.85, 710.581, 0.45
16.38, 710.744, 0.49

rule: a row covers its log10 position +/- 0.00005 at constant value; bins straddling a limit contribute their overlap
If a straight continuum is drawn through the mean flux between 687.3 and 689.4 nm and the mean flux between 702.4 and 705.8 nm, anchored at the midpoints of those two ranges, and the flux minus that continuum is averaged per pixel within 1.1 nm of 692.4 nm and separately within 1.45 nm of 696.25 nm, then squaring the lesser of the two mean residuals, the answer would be 0.16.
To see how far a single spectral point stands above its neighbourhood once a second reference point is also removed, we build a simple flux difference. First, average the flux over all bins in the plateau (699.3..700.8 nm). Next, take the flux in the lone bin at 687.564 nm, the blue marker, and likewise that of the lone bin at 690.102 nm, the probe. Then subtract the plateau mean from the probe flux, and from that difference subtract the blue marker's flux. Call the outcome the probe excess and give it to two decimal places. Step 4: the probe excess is -19.68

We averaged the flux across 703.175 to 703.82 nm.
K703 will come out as 18.0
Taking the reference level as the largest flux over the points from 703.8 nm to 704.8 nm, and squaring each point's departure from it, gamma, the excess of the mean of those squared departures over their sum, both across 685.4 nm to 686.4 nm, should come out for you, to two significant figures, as -13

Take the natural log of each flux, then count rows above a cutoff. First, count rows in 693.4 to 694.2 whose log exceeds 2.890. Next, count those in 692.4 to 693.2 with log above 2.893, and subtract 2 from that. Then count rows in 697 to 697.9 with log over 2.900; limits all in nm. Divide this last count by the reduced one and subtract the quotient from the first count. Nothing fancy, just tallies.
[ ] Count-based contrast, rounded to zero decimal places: 4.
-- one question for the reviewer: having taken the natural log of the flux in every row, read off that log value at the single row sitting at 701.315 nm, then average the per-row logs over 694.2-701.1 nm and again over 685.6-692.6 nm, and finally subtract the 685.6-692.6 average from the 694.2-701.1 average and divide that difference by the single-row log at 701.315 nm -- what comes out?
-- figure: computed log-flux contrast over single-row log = 0.0012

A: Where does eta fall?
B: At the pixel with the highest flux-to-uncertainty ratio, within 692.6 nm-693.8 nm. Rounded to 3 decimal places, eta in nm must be 693.767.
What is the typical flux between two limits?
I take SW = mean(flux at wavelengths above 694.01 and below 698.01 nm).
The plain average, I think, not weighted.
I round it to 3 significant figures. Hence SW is 18.1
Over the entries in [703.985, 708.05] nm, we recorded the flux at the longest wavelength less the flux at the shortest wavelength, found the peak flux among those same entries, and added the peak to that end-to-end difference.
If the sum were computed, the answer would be 18.6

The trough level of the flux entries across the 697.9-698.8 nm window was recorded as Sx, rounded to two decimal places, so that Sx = 17.71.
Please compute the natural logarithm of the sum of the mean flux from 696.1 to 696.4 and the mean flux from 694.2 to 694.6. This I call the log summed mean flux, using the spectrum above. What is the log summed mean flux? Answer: 3.59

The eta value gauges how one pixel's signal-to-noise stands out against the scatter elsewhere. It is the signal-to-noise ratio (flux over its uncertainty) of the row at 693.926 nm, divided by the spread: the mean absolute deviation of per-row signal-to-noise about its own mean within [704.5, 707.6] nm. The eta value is 23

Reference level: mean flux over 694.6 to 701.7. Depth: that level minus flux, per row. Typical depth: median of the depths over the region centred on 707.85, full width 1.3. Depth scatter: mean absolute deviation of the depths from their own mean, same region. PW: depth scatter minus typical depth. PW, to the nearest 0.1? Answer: -0.1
